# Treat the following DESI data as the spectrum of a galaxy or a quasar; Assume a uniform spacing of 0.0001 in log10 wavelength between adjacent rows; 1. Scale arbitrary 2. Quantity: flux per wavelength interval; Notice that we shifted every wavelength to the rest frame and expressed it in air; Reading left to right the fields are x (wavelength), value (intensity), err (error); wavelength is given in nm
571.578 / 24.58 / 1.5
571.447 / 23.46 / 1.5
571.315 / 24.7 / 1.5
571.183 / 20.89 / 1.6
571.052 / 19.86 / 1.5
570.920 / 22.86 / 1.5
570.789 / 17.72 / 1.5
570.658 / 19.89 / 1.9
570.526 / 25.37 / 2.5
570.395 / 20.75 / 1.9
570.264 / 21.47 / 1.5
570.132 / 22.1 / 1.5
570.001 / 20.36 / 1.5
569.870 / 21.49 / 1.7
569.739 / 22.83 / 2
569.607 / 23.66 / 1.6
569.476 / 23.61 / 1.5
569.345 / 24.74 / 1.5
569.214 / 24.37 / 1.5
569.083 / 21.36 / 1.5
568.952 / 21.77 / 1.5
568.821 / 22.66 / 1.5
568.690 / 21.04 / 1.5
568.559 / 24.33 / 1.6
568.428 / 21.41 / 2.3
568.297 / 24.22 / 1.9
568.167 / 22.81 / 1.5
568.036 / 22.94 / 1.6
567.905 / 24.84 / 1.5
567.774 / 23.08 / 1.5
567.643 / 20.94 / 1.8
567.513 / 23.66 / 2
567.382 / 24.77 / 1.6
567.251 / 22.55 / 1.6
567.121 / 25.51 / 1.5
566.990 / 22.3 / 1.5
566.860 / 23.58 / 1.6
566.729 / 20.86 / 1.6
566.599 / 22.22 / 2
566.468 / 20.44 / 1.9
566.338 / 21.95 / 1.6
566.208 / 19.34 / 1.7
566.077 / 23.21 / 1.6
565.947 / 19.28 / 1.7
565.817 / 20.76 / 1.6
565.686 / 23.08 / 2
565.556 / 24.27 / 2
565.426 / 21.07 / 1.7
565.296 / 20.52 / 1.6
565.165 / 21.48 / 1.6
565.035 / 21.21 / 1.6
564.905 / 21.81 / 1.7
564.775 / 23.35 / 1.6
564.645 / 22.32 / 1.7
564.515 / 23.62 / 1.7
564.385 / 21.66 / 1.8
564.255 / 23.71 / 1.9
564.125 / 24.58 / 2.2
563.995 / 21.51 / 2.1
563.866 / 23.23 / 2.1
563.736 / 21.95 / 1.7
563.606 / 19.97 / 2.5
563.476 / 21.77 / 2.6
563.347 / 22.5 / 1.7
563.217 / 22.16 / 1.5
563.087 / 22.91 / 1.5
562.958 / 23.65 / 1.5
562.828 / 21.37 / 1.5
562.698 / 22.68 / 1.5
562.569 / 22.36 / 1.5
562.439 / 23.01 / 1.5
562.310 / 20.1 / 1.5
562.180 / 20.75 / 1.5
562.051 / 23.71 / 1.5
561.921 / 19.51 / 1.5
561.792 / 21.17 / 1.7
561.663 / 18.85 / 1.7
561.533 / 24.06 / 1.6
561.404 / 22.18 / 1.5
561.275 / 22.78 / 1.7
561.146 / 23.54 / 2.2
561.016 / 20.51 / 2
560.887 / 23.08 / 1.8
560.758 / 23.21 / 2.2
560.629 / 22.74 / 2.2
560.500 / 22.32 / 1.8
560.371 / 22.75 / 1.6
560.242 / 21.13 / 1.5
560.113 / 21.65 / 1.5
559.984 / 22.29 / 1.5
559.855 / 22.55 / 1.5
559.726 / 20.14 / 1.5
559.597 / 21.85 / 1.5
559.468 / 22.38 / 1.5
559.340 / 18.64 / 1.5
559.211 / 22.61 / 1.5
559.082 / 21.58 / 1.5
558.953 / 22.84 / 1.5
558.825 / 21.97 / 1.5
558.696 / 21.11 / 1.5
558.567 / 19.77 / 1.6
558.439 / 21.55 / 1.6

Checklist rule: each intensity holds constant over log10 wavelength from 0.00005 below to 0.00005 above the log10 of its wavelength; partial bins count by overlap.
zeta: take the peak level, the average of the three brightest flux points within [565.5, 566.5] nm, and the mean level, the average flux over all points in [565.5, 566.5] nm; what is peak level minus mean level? 2.0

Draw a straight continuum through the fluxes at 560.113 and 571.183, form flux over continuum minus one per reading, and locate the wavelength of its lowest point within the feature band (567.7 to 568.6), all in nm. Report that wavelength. 568.428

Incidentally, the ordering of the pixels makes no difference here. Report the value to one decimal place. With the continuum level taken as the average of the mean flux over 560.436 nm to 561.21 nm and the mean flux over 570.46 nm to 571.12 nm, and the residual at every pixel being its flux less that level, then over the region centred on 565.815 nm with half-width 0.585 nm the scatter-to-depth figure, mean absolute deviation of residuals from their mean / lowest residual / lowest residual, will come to 0.2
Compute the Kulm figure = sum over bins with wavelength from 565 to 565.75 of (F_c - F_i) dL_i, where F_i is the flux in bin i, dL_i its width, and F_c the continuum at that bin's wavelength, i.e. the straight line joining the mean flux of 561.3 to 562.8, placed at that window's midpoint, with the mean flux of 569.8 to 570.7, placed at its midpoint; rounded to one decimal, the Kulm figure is -0.2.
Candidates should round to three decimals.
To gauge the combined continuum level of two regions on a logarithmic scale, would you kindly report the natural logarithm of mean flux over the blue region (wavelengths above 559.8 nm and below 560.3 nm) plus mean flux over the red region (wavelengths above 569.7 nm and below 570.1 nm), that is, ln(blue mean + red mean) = 3.772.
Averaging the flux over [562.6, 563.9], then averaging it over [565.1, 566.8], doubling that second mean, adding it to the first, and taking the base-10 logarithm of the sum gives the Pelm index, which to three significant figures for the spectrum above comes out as 1.81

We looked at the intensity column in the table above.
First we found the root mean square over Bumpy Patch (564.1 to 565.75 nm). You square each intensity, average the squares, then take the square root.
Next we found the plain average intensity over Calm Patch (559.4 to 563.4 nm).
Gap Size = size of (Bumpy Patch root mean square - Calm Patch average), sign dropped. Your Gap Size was 0.5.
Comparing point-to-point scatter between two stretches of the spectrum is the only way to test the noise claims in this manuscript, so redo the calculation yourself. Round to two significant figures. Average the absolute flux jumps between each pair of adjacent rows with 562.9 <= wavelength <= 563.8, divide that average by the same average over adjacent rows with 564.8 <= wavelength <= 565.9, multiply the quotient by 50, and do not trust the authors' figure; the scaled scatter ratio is 41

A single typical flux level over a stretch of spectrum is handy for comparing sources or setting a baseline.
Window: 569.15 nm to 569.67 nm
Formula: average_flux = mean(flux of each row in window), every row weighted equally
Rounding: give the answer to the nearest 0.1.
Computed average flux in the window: 24.1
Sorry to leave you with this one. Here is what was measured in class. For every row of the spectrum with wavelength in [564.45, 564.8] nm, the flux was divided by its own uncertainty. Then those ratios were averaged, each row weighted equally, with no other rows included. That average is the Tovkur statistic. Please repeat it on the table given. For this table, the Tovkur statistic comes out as 14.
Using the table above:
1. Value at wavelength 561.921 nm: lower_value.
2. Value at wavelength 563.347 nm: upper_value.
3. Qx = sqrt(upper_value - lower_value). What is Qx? 1.7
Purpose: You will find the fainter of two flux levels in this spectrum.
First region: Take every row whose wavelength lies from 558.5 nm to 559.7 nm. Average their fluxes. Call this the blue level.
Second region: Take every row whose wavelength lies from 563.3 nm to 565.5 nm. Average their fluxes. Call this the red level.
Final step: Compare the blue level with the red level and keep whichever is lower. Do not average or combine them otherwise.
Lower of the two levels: 21.4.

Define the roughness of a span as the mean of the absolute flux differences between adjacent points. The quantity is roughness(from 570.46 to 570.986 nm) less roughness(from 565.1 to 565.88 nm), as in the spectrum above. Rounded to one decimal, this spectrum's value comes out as 2.6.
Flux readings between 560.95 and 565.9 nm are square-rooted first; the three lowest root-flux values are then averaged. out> 4.41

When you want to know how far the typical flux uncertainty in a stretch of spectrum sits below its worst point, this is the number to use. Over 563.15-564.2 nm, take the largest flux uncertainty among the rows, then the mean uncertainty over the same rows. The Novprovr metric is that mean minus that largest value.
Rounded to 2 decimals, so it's -0.55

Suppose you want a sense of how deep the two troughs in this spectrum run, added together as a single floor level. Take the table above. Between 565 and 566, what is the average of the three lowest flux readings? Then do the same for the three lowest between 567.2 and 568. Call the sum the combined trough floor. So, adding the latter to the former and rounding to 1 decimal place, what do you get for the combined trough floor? 42.4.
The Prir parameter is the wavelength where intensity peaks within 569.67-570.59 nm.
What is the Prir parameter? 570.526 nm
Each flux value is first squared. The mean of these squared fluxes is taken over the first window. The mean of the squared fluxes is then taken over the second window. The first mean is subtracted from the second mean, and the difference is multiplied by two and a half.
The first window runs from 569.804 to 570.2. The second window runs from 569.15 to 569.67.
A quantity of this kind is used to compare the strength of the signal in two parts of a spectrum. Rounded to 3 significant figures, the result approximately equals 315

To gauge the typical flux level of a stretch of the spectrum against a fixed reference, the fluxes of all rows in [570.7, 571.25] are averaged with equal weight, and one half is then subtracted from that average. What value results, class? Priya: 19.8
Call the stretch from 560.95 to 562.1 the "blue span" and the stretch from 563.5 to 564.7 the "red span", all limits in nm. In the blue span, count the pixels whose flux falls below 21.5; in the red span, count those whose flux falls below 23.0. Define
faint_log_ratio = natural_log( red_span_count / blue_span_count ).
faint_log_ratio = 0.22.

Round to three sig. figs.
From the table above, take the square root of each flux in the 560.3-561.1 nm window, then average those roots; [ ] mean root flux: 4.74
